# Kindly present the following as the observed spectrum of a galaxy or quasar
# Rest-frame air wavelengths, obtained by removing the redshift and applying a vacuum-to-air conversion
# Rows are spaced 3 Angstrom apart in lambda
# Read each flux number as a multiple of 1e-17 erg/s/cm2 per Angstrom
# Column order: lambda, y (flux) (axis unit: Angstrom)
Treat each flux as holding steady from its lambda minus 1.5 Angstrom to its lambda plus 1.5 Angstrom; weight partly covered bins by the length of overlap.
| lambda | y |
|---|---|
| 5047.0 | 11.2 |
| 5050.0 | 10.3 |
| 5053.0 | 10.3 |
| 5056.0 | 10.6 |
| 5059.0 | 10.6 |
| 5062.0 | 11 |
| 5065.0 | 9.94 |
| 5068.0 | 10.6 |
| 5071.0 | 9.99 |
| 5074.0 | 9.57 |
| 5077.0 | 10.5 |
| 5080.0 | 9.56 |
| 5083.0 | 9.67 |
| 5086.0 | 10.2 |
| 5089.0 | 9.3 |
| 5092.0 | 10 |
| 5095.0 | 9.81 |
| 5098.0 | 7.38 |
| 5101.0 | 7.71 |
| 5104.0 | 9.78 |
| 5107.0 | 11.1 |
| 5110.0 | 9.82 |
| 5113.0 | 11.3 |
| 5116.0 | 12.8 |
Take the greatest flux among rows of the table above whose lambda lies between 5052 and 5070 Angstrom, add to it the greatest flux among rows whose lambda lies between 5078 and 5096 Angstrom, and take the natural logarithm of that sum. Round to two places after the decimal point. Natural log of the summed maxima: 3.05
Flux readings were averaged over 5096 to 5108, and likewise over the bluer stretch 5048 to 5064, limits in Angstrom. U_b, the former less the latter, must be -1.6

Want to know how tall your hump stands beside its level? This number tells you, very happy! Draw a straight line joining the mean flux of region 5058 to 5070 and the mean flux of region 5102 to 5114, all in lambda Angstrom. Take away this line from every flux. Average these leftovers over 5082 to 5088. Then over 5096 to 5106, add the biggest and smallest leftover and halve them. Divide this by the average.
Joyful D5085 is 3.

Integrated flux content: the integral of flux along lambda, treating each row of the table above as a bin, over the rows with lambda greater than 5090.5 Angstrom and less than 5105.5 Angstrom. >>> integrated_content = 134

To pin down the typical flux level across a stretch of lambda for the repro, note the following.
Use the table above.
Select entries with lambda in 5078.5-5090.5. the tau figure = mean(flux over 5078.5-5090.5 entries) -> 9.7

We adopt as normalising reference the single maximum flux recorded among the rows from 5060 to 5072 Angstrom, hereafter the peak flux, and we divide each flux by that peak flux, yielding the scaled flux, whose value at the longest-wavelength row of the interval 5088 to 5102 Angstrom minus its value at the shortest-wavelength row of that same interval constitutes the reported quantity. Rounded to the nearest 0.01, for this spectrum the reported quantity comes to -0.14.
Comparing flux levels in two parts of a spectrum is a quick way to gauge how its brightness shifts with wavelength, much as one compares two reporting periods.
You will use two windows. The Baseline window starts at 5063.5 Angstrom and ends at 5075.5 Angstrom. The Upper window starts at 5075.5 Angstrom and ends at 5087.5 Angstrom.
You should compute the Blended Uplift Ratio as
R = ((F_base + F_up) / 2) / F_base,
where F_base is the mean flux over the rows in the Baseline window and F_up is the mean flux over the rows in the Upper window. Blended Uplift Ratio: 1.00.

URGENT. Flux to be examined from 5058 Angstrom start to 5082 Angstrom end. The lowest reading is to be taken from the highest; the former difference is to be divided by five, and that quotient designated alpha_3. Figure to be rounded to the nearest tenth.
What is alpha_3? 0.3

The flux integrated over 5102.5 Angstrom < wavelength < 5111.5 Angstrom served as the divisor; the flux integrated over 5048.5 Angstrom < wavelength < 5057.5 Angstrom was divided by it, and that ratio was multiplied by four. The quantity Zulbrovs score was 4.07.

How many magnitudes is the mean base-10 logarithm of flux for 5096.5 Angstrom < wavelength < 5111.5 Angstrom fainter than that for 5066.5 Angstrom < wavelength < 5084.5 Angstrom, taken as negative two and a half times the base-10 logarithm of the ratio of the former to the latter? 0.047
